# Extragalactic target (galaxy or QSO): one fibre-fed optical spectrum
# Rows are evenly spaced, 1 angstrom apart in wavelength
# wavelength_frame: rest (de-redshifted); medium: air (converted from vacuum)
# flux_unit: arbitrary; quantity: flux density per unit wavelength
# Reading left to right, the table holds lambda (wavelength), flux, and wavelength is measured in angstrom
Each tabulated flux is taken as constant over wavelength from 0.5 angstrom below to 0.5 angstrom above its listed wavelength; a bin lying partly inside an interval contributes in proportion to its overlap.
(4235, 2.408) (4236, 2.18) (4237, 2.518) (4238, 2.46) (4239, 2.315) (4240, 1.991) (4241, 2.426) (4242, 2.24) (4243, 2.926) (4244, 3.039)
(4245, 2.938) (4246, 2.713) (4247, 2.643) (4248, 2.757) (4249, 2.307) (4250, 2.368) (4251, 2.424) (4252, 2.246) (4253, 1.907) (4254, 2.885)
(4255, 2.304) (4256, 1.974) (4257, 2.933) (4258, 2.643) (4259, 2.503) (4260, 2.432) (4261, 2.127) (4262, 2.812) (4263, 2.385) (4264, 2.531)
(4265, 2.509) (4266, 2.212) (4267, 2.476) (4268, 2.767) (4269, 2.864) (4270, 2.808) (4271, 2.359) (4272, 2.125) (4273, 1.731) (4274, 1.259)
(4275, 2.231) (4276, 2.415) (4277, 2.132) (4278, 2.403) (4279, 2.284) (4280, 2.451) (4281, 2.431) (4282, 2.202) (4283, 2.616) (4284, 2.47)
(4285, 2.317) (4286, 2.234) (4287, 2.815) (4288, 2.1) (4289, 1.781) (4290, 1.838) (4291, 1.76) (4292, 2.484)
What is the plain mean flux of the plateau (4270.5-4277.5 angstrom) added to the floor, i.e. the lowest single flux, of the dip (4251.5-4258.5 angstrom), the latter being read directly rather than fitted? 3.9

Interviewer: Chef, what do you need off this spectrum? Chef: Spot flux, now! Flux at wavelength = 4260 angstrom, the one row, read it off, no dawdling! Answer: 2.432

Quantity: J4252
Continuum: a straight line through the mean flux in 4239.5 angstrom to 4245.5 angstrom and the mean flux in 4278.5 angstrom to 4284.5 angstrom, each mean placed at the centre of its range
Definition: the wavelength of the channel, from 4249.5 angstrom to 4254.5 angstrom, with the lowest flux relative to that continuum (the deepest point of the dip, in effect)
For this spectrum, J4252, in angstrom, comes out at 4253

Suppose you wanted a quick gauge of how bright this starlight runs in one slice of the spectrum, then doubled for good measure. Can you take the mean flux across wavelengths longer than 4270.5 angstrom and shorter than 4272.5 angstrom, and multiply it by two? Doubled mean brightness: 4.48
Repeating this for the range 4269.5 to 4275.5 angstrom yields 4.17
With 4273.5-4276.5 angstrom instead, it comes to 3.94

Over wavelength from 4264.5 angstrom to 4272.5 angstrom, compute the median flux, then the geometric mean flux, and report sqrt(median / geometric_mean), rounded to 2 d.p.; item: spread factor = 1.00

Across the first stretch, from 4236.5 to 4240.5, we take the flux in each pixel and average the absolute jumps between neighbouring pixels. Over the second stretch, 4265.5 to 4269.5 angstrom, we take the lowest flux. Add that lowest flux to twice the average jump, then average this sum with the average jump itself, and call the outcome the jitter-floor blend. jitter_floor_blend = 1.4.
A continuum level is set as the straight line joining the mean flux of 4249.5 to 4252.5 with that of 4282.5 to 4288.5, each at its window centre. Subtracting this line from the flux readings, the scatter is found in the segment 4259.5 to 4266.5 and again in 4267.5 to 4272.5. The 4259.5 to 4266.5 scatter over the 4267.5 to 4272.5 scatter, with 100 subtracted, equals -99.3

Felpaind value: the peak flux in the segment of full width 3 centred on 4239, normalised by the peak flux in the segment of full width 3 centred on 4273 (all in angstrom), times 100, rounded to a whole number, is 116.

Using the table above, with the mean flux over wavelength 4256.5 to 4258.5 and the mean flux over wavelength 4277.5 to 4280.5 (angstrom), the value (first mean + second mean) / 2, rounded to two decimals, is 2.58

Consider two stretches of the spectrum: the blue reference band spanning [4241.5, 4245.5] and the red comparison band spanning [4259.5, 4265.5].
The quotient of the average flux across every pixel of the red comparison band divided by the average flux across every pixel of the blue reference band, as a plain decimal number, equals 0.89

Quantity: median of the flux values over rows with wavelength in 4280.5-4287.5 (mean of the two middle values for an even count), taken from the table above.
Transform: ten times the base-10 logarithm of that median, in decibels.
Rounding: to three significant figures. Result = 3.86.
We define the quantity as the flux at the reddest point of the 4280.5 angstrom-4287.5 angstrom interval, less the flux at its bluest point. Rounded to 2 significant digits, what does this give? 0.38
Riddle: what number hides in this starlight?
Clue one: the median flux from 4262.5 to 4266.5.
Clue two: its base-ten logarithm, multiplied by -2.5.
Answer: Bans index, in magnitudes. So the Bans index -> -0.97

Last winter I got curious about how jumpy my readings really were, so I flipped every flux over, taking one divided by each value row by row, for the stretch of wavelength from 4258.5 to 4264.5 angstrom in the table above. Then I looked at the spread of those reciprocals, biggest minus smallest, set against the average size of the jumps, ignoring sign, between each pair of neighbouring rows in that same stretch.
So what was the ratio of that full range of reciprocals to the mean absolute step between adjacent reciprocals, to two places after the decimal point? 2.10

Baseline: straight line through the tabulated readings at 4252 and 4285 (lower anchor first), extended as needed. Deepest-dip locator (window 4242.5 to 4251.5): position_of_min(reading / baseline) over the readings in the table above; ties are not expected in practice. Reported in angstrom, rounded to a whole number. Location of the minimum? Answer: 4249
